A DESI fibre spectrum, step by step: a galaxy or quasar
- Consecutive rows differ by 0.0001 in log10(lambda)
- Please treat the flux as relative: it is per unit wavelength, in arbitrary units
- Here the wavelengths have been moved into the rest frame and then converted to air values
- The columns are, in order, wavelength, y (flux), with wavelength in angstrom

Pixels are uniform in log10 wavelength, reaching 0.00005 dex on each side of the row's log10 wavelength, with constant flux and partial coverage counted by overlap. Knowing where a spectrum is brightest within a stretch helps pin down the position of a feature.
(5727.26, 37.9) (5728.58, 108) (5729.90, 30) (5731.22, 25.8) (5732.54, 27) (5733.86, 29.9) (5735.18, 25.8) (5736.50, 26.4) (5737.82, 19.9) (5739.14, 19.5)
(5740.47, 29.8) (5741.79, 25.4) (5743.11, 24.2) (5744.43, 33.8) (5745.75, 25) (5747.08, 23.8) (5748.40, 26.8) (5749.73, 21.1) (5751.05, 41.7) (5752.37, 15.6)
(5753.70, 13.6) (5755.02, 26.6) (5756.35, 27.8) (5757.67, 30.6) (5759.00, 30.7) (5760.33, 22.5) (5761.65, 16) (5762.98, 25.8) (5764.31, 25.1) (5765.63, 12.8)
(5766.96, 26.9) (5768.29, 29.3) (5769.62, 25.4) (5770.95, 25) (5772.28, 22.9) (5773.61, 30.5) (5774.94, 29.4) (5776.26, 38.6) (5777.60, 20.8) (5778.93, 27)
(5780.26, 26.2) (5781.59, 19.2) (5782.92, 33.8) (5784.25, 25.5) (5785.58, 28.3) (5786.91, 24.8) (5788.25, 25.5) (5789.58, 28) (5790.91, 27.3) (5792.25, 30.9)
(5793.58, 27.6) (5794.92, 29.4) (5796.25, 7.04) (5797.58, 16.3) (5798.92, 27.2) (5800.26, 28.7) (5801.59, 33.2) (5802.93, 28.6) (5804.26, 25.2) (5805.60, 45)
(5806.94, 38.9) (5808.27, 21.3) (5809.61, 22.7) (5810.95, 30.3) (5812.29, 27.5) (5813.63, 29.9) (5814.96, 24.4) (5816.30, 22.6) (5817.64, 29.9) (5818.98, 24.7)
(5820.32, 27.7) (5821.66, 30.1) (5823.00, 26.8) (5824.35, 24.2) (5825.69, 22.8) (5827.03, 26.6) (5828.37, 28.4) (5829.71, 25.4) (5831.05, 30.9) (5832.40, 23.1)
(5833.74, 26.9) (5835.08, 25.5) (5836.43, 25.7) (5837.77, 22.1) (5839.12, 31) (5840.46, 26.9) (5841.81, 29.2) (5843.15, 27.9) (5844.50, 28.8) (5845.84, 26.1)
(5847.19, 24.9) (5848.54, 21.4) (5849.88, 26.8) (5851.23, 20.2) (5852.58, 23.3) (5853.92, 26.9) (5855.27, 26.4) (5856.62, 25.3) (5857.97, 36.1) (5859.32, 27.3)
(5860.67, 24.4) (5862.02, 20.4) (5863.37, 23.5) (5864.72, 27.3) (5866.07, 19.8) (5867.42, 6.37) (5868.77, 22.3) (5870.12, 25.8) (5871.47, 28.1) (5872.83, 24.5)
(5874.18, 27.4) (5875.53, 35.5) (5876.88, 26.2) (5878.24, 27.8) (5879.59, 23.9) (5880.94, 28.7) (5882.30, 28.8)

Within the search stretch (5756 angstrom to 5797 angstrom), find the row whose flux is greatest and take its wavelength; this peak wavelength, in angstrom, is 5776.26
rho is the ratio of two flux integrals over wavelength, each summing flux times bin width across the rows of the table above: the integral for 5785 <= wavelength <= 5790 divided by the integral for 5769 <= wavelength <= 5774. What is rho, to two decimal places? 1.03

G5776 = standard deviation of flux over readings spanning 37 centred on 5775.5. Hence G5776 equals 5.1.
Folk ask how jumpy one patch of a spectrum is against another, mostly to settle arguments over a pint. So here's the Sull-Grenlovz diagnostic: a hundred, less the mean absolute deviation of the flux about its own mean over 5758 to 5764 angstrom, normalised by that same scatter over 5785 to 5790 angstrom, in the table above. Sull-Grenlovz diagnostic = 97.0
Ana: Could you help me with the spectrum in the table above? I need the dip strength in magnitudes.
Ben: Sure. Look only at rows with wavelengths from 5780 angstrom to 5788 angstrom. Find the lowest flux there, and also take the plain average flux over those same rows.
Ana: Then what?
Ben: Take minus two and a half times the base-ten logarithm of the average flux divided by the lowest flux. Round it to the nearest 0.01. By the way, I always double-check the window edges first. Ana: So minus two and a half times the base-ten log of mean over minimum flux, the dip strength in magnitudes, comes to -0.34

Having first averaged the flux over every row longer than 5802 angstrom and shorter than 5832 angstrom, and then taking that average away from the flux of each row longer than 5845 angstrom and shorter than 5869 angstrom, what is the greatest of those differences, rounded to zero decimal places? 8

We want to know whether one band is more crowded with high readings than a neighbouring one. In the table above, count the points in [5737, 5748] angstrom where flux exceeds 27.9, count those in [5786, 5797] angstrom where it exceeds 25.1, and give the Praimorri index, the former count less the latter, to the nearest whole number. -4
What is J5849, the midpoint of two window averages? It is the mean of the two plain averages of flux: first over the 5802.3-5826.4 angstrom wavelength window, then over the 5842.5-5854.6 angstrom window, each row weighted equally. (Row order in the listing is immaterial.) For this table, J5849 26.5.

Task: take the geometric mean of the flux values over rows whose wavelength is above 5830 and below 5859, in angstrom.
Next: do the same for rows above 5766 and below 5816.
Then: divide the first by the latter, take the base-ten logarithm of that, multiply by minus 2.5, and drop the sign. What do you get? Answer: 0.00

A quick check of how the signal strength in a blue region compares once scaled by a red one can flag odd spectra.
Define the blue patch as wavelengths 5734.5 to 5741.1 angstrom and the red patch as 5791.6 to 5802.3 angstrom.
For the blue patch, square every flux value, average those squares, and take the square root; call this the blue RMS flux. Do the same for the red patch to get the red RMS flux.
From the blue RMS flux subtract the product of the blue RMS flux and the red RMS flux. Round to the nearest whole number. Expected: -624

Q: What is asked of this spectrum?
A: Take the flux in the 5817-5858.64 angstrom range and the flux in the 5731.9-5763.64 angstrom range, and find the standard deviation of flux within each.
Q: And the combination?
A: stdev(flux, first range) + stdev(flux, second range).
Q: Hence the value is 9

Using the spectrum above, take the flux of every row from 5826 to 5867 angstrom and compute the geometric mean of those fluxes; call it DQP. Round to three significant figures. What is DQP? 25.7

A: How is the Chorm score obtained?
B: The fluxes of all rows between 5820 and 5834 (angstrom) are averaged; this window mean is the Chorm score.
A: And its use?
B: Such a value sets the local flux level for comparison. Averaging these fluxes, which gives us 26.6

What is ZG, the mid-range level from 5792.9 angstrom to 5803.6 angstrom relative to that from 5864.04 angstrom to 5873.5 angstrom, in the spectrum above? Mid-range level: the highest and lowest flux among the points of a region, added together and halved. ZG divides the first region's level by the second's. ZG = 1.17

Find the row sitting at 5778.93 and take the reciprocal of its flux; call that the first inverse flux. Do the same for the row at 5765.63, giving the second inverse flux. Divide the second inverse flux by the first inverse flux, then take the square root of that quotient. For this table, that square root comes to 1.45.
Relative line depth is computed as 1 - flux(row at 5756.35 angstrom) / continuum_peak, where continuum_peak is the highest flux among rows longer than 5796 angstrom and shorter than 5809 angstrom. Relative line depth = 0.4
